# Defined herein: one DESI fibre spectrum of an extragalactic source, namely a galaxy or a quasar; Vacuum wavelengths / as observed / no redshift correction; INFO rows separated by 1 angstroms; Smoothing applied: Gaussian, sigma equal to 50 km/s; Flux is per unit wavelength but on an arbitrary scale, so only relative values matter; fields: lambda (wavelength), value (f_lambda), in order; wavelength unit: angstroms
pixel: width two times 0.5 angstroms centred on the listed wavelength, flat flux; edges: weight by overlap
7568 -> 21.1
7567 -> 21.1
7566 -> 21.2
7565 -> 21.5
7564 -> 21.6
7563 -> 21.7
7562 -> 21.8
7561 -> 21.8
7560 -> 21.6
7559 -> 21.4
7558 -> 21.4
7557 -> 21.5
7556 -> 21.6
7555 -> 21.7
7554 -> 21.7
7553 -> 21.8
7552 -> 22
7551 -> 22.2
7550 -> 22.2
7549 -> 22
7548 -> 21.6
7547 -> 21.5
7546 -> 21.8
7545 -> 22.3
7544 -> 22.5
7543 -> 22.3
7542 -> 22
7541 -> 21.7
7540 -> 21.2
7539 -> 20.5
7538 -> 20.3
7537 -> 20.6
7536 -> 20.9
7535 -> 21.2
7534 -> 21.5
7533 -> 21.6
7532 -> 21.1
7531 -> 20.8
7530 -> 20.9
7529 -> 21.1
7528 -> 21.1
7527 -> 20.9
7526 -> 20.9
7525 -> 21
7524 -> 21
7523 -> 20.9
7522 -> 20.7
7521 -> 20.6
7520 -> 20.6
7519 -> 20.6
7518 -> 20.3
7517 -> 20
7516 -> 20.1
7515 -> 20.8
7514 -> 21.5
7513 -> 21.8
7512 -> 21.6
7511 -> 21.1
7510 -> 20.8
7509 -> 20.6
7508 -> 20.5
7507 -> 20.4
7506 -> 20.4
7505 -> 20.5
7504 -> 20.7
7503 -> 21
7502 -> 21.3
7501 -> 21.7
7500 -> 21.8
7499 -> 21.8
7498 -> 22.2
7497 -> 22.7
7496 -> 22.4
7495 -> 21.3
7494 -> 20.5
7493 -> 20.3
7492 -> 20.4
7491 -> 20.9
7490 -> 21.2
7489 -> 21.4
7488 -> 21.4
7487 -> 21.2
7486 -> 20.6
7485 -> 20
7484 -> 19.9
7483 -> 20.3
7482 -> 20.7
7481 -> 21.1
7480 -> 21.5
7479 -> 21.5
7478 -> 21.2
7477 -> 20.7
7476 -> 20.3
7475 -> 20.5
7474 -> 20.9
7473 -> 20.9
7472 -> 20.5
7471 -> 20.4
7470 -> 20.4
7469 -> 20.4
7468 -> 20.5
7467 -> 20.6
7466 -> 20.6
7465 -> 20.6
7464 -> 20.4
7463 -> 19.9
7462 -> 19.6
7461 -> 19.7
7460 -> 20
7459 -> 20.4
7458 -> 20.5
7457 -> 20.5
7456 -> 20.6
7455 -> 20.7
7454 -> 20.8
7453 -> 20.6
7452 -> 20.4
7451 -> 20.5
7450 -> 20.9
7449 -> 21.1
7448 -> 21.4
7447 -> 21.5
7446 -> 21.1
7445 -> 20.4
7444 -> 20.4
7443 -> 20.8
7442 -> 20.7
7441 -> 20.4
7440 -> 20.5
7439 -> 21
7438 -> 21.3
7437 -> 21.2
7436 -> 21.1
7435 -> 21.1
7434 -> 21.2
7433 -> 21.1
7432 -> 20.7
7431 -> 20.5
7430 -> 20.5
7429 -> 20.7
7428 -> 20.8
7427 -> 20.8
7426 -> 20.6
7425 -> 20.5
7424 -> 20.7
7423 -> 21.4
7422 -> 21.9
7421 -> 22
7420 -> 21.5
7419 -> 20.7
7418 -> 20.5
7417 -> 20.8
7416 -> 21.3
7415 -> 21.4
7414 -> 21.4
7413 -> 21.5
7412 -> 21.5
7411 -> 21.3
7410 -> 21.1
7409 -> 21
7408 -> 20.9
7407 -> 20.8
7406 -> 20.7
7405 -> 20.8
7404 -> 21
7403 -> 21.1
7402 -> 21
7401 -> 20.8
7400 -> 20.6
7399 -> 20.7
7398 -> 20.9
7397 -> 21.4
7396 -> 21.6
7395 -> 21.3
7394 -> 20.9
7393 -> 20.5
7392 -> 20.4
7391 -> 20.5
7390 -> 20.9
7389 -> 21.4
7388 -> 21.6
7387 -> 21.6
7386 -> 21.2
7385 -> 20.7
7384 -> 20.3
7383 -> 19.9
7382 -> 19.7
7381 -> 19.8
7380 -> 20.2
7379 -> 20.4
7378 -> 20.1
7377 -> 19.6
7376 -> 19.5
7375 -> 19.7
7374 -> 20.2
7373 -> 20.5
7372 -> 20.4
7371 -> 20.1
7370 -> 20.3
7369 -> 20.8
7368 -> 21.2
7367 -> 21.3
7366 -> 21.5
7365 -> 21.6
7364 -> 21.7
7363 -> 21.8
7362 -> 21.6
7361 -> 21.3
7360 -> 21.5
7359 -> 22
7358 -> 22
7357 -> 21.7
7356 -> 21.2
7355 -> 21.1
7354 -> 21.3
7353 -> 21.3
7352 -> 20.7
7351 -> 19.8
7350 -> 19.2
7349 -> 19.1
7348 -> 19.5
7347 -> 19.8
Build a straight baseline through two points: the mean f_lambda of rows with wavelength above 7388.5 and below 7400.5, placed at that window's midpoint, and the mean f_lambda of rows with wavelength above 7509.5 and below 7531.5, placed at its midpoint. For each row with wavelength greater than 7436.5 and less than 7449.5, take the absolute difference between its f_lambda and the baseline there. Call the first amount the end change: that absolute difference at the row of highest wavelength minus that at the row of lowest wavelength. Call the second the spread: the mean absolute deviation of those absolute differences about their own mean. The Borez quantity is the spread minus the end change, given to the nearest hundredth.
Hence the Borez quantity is 0.25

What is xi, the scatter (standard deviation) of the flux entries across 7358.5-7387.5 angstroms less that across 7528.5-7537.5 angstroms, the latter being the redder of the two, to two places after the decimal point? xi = 0.45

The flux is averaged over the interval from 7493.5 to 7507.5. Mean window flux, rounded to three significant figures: 21.3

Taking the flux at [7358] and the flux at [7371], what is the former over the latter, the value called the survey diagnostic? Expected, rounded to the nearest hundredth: 1.09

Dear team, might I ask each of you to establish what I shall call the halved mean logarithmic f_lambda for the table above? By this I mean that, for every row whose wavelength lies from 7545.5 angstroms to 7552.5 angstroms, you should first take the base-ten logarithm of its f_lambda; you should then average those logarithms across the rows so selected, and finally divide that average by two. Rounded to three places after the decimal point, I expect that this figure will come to 0.670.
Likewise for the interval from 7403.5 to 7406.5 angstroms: 0.659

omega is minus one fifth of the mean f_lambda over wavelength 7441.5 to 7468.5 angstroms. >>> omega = -4.11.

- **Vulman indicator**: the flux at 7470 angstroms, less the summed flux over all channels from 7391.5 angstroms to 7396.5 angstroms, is -84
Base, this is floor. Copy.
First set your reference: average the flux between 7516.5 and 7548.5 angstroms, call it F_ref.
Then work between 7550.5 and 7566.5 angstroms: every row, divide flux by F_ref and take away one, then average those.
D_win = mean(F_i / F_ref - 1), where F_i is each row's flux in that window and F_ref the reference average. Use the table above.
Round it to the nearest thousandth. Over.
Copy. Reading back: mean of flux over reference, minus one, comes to 0.025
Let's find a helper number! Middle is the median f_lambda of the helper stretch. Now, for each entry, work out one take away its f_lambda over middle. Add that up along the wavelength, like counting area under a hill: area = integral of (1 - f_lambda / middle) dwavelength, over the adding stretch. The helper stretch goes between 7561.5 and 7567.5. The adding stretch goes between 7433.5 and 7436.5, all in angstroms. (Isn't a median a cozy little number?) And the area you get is 0.06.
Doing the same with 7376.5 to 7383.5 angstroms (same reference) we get 0.52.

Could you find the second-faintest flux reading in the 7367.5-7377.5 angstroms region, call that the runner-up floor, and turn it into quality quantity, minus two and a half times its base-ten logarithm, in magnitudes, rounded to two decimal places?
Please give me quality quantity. -3.23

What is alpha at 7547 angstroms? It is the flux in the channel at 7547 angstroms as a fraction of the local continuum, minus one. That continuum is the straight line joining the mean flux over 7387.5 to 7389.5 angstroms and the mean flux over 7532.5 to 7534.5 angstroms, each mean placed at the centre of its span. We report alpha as -0.003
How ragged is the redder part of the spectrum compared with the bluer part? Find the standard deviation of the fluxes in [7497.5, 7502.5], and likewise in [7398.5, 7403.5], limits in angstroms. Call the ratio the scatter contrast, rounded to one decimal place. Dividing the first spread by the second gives 1.5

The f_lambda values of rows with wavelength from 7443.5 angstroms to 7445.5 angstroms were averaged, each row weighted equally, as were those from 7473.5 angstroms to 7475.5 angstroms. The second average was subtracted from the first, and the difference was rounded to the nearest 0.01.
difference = -0.30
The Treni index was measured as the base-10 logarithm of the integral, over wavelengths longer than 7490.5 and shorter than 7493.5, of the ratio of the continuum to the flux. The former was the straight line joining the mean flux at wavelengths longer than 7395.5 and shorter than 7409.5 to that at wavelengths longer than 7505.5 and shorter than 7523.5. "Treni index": 0.482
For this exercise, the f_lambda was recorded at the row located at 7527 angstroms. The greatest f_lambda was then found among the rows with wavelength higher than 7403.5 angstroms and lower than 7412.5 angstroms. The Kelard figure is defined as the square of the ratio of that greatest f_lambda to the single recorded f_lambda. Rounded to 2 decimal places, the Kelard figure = 1.06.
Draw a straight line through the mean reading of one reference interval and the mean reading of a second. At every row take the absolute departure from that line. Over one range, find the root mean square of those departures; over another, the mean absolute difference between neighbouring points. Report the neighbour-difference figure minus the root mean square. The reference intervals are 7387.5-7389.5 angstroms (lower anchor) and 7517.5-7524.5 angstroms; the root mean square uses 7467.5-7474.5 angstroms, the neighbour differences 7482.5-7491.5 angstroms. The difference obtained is -0.2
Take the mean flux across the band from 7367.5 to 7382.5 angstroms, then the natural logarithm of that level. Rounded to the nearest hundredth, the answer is 3.00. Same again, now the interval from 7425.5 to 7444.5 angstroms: 3.04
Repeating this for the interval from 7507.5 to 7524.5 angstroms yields 3.03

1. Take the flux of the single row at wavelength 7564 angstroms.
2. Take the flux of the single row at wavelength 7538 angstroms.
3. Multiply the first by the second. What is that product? 438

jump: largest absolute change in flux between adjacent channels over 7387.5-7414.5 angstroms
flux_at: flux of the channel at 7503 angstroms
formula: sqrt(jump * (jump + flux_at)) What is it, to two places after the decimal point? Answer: 3.28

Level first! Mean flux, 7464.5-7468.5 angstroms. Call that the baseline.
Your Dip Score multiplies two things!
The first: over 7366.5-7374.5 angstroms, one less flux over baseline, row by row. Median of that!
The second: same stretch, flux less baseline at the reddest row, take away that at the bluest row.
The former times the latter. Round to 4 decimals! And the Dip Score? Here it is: -0.0067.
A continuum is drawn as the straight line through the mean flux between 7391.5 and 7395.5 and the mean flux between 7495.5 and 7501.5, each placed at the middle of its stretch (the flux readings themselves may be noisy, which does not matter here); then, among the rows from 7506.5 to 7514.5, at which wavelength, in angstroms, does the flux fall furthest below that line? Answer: 7507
